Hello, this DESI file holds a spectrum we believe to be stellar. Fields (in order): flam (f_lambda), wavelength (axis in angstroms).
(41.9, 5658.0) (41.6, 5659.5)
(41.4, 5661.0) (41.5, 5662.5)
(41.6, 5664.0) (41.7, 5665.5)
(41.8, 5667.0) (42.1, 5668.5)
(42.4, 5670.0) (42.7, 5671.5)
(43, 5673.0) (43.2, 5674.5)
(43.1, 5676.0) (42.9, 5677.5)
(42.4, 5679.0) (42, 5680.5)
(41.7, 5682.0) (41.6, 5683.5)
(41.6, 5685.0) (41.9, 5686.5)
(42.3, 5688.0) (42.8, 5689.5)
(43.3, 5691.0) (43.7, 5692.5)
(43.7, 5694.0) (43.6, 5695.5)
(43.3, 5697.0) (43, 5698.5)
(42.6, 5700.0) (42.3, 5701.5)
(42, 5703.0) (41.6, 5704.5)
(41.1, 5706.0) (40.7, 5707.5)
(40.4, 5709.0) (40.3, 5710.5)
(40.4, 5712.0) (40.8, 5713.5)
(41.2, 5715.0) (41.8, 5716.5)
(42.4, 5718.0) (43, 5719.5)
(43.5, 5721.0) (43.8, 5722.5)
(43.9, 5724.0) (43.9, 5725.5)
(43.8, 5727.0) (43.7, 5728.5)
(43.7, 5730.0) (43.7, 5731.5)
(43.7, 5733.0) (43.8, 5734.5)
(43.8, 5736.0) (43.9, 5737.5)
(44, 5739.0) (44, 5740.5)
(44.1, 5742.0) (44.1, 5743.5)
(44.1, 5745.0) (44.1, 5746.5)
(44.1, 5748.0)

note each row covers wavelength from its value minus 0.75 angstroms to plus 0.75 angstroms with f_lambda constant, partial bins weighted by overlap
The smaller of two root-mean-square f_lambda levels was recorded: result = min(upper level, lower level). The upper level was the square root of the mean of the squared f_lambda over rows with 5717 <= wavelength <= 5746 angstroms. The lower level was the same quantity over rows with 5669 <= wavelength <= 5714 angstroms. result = 42.2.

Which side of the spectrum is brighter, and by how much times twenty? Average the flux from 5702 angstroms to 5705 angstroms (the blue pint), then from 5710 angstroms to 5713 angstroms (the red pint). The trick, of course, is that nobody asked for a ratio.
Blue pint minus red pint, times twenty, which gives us 29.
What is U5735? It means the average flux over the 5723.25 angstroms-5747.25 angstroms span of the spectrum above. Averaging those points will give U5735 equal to 43.9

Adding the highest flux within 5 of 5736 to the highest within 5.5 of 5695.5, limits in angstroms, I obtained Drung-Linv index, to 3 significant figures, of 87.7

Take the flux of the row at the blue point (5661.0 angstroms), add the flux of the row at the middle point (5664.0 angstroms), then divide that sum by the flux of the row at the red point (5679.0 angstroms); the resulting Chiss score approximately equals 1.96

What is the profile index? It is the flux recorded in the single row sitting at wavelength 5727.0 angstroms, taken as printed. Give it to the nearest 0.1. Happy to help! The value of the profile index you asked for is 43.8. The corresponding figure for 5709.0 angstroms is 40.4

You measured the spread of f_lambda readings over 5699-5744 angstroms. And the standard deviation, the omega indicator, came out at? 1.3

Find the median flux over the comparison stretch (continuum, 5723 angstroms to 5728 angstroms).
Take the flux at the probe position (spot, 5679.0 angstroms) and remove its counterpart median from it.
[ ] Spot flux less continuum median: -1.5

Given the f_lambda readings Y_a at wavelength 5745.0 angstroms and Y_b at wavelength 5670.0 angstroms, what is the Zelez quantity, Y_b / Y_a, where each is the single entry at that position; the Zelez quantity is 0.96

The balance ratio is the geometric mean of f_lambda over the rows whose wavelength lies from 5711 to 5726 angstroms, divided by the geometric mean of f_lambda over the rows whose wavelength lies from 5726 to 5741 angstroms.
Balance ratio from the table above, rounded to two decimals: 0.97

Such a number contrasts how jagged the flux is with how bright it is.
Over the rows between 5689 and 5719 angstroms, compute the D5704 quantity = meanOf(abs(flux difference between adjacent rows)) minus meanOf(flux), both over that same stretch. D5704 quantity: -41.7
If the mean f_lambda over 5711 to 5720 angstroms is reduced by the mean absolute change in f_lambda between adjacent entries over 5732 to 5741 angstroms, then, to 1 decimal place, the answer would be 41.5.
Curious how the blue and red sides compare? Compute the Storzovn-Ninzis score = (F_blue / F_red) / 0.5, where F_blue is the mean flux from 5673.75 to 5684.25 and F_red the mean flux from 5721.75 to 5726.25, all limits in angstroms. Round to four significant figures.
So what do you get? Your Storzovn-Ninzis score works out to 1.934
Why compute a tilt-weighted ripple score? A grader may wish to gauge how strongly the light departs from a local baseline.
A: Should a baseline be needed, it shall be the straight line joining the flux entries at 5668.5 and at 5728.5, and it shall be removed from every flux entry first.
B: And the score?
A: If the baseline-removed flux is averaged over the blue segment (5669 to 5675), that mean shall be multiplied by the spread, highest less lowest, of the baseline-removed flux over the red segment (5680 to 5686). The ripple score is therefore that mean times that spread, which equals 0.3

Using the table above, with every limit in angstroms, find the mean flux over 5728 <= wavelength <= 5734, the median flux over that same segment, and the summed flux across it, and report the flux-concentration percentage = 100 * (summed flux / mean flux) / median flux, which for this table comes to 9.15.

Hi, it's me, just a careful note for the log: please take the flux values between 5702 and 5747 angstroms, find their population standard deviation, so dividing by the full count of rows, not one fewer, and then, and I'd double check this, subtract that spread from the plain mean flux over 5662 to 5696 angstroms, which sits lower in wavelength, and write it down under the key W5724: 41.10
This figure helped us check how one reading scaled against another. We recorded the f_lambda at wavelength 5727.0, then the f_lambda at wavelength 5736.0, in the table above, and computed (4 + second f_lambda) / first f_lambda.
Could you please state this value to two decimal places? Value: 1.09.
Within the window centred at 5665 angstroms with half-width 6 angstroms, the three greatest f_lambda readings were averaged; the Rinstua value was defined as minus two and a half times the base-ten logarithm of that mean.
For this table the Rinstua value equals -4.06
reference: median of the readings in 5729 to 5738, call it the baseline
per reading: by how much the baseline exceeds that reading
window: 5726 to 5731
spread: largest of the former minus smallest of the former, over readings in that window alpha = 0.1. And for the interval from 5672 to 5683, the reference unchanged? 1.5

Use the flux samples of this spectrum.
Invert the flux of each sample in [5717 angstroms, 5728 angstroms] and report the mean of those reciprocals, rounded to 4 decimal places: 0.0230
